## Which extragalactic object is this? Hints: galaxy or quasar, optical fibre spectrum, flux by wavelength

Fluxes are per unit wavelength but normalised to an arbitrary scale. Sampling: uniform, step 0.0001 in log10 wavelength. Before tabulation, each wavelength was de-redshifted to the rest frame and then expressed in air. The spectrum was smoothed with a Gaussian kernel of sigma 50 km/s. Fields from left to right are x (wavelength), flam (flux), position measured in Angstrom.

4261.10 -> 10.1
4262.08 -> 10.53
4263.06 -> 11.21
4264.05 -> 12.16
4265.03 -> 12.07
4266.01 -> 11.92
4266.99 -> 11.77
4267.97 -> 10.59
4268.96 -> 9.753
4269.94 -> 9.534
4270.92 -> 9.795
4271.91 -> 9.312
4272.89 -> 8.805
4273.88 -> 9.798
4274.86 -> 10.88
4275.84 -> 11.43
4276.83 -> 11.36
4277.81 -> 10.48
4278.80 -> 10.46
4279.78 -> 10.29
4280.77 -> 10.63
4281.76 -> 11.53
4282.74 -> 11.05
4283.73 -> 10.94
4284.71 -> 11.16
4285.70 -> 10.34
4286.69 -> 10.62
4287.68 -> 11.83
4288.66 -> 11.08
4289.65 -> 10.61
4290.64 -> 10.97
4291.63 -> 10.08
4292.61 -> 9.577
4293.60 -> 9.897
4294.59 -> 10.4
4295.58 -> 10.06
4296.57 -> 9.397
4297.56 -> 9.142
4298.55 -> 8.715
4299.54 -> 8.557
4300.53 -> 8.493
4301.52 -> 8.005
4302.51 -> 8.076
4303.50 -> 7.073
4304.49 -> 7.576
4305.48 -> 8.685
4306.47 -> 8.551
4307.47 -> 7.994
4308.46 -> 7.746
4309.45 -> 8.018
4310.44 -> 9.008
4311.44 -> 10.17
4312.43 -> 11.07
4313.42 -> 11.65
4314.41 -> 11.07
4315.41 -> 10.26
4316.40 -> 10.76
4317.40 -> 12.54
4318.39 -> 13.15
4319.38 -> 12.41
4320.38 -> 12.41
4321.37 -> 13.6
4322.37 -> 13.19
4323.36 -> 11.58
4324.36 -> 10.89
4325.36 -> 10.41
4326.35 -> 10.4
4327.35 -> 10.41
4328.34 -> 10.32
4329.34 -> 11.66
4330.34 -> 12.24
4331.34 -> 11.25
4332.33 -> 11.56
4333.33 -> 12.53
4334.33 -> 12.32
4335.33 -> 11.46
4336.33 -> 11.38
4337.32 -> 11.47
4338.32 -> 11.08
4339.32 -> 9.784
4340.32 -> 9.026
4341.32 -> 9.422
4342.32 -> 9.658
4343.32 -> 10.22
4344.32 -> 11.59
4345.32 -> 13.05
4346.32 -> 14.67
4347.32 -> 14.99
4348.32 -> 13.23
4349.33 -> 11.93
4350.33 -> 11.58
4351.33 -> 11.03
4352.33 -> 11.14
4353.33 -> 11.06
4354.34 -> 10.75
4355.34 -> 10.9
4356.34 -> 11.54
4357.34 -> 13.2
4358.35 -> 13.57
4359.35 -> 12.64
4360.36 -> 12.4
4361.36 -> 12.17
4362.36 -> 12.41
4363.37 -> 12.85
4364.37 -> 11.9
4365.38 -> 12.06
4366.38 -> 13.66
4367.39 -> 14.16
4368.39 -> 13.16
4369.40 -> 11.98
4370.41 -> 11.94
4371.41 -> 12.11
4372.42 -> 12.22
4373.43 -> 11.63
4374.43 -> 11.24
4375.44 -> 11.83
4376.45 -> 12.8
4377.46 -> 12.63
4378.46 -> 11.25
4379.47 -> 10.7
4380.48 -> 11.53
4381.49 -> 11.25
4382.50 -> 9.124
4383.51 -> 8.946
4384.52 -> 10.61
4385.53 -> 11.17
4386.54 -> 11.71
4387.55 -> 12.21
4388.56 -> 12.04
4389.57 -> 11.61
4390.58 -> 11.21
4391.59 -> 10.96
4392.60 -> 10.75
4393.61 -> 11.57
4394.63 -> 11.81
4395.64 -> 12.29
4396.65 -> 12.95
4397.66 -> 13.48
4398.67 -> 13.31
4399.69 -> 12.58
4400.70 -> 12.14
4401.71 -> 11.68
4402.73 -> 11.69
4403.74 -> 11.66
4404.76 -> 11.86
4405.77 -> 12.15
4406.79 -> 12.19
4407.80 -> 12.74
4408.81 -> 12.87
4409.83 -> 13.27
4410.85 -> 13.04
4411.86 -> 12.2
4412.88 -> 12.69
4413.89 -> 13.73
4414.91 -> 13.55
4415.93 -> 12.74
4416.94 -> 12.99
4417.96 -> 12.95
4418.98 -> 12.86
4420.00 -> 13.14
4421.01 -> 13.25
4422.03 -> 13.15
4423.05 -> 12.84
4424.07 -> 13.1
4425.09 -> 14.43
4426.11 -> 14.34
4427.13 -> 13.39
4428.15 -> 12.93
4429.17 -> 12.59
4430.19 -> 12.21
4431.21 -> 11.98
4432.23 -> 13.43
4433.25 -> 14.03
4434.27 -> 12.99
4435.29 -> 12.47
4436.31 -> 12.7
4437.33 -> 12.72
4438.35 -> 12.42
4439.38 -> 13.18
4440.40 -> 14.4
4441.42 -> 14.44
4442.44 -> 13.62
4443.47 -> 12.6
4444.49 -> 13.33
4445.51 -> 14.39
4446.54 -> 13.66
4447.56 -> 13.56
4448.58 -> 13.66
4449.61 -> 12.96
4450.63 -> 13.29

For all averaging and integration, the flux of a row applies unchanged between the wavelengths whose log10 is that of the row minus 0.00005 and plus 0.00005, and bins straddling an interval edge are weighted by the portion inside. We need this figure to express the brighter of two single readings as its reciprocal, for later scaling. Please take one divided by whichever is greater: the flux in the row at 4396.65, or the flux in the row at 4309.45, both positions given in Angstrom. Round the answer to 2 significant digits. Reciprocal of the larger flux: 0.077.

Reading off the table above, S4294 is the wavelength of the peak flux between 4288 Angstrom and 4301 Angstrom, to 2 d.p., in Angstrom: 4288.66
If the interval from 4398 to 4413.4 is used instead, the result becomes 4398.67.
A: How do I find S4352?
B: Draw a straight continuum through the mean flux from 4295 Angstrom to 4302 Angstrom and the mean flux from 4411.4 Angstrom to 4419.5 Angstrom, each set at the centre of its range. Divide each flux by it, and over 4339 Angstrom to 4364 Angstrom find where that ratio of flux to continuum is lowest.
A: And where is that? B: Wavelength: 4340.32 Angstrom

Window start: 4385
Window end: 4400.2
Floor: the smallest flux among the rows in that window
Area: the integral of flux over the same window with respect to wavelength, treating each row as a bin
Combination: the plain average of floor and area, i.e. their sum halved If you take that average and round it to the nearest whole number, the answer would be 96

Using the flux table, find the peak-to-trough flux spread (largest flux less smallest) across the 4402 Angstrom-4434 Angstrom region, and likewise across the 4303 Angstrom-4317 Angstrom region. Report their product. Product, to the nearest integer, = 13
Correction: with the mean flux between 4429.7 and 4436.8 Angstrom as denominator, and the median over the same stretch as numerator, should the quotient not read 0.99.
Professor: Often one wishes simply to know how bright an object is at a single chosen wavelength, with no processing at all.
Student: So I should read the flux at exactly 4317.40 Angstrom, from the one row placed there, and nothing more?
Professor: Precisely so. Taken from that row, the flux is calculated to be 12.54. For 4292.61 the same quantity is 9.577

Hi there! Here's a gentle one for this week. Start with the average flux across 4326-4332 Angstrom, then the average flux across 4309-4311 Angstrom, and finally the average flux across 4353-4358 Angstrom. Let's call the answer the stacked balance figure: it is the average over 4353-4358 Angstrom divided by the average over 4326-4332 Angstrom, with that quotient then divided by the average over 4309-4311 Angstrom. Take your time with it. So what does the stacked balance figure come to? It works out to 0.122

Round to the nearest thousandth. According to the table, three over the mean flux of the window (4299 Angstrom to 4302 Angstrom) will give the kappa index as 0.359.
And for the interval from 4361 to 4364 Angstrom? 0.240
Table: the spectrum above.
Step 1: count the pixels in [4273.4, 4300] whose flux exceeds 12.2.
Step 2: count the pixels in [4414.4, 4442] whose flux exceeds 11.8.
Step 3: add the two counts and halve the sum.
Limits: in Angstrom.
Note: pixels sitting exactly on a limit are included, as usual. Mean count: 13.5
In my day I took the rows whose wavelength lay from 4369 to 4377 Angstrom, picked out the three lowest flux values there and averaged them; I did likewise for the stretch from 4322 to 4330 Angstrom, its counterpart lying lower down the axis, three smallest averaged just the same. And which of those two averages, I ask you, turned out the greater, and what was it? 11.6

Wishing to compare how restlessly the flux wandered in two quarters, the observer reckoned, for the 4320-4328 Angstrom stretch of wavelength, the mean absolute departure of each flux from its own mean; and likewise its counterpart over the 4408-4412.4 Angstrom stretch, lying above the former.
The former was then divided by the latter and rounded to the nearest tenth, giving 3.4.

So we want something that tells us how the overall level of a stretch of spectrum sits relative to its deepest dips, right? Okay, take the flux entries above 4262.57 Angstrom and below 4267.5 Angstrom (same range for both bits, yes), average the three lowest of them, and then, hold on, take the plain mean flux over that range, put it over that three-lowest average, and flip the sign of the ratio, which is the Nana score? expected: -1.02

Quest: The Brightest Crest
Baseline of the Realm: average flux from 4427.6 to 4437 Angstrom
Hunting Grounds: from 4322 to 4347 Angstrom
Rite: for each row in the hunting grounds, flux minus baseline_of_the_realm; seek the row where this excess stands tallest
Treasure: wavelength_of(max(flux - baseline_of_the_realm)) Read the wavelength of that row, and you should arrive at 4346.32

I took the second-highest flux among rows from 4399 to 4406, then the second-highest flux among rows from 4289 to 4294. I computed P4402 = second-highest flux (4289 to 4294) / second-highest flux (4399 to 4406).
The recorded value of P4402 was 0.87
